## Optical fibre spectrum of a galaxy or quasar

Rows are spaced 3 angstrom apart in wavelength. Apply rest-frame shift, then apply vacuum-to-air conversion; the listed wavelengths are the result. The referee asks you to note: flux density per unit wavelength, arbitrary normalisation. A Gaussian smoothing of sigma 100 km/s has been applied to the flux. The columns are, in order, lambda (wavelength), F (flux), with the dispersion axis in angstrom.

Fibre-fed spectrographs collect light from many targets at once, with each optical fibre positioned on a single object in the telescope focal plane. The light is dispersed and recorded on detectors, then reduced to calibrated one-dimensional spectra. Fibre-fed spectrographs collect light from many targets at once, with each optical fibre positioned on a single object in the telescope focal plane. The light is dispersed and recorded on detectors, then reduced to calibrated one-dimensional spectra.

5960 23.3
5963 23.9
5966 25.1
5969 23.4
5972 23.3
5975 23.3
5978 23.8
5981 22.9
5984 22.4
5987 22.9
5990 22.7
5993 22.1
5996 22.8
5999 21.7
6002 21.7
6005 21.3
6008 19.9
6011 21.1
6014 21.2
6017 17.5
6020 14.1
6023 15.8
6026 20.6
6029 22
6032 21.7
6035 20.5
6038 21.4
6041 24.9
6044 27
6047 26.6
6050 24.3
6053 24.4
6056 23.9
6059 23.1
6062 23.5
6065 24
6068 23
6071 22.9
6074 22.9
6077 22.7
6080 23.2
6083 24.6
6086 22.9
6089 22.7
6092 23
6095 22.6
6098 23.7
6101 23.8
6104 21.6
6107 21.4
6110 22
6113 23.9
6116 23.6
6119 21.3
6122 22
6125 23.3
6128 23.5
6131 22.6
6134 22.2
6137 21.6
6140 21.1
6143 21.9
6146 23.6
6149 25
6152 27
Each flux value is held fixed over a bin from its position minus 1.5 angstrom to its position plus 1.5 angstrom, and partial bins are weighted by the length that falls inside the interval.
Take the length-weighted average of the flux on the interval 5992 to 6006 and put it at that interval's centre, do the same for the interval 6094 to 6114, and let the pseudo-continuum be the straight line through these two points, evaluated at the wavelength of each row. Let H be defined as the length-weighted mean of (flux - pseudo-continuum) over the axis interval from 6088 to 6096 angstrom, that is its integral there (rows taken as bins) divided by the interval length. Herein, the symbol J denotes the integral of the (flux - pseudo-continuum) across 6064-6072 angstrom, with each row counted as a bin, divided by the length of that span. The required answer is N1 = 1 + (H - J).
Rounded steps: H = 0.18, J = 1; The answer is 0.3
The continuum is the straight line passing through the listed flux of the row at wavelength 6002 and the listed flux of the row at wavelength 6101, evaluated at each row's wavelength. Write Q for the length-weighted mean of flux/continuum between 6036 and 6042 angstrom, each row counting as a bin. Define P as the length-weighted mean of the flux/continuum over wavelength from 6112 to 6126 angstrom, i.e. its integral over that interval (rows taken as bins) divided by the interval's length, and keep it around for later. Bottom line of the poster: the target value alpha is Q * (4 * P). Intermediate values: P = 0.94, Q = 1.01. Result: 3.8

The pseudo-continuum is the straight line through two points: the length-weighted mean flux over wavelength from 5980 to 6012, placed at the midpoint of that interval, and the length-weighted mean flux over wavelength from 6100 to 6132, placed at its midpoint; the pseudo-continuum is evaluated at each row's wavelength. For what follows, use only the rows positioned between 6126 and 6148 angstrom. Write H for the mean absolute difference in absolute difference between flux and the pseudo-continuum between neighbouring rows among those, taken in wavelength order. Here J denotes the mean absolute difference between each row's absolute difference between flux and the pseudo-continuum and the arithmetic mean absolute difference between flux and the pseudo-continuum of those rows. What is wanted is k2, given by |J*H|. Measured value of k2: 0.2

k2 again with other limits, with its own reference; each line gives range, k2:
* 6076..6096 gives 0.4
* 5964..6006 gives 0.3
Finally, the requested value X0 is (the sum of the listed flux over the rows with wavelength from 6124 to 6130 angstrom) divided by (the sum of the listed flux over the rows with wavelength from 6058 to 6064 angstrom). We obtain 1.00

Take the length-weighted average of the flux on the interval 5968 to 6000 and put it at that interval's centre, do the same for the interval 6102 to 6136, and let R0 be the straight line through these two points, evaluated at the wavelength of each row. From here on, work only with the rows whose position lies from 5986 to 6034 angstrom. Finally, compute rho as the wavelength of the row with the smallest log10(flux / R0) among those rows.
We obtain 6020 angstrom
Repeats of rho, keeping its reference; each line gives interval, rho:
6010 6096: 6020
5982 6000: 5999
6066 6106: 6104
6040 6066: 6059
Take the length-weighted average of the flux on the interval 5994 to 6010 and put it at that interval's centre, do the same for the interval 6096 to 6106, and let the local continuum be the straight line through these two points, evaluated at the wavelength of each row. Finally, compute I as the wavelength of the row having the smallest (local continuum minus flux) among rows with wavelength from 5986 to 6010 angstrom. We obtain 5987 angstrom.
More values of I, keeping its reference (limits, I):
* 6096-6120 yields 6101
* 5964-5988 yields 5966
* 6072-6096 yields 6083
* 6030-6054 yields 6044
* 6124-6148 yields 6128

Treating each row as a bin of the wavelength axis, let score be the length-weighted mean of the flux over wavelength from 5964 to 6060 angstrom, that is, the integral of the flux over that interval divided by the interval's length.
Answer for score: 22.2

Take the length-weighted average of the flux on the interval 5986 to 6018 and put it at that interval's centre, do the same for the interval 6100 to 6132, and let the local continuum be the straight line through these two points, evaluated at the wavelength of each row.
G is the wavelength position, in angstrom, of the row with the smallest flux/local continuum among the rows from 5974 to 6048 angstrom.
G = 6020 angstrom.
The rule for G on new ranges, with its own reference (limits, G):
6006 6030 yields 6020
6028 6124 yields 6119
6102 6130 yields 6119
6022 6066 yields 6023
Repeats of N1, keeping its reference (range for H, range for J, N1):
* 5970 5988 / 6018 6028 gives 7.3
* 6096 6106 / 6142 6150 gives 0.7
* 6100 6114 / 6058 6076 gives -0.1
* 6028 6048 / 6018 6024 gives 9.2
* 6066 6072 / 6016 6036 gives 4.9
